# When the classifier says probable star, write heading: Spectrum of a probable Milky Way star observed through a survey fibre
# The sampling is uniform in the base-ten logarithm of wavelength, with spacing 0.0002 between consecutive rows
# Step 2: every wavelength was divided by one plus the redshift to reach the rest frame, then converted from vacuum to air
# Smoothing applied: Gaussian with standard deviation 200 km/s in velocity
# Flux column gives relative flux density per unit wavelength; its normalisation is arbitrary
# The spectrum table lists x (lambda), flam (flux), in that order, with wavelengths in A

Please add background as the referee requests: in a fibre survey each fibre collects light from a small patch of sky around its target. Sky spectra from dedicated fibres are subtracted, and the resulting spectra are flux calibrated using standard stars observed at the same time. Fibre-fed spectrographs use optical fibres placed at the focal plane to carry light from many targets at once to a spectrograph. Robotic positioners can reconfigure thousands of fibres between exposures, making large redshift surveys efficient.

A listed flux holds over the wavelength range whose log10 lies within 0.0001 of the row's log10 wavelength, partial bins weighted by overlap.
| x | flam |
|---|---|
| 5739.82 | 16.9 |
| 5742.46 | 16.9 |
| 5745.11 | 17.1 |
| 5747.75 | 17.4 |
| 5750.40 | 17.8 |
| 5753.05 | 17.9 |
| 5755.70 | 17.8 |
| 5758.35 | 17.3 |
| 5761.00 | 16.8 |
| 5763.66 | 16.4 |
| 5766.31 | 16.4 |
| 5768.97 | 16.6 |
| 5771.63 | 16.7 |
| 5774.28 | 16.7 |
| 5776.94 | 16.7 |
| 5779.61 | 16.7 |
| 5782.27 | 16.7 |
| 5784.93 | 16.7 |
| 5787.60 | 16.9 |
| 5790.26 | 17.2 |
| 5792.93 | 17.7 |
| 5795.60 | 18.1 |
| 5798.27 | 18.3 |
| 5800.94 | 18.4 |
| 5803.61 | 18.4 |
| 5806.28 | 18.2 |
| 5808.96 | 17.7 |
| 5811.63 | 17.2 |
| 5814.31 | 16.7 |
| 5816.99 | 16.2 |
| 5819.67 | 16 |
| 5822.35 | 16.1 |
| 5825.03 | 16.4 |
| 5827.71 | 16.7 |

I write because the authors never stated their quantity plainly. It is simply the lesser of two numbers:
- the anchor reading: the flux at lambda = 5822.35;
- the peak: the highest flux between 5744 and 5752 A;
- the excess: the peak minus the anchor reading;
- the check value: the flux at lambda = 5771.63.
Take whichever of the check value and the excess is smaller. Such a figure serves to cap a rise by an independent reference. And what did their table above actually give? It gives 1.7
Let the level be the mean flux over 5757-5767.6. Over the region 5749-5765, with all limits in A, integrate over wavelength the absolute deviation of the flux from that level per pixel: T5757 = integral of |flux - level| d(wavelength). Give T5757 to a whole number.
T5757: 11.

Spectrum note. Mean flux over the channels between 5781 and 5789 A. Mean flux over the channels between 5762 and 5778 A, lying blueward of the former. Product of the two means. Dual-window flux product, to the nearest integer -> 278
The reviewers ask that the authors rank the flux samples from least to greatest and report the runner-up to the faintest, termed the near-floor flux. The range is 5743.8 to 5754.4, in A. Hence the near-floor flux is 17.4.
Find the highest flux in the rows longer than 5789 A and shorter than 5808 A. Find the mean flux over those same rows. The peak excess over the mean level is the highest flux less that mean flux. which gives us 0.36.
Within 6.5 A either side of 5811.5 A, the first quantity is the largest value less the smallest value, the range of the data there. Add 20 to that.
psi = 22.0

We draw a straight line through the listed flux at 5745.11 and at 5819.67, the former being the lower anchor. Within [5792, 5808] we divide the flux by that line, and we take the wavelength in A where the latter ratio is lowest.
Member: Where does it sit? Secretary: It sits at 5792.93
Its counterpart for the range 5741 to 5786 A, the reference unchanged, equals 5763.66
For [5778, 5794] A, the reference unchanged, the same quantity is 5779.61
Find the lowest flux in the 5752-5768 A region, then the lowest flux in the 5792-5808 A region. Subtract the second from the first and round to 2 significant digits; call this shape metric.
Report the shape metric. -1.3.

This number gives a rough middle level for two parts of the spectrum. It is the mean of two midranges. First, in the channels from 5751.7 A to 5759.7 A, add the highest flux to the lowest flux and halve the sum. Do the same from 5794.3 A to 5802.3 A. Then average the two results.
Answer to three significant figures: 17.9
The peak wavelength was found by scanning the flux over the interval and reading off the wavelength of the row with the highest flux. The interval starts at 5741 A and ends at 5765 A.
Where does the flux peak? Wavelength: 5753.05 A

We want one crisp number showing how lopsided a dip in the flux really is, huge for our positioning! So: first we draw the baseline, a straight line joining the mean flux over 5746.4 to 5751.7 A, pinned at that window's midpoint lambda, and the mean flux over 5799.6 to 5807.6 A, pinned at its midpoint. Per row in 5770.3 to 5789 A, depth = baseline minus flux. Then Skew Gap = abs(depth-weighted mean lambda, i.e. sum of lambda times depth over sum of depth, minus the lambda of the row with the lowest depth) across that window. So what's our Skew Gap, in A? 8.1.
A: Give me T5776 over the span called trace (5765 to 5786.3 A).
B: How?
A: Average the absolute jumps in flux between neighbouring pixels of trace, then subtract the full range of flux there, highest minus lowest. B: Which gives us -0.26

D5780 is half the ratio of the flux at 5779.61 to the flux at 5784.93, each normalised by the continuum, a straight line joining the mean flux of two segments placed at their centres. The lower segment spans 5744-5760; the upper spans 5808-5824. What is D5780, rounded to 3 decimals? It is 0.498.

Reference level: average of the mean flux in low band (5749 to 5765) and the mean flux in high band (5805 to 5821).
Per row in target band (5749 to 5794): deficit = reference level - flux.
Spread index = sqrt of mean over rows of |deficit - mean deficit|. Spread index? 0.66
